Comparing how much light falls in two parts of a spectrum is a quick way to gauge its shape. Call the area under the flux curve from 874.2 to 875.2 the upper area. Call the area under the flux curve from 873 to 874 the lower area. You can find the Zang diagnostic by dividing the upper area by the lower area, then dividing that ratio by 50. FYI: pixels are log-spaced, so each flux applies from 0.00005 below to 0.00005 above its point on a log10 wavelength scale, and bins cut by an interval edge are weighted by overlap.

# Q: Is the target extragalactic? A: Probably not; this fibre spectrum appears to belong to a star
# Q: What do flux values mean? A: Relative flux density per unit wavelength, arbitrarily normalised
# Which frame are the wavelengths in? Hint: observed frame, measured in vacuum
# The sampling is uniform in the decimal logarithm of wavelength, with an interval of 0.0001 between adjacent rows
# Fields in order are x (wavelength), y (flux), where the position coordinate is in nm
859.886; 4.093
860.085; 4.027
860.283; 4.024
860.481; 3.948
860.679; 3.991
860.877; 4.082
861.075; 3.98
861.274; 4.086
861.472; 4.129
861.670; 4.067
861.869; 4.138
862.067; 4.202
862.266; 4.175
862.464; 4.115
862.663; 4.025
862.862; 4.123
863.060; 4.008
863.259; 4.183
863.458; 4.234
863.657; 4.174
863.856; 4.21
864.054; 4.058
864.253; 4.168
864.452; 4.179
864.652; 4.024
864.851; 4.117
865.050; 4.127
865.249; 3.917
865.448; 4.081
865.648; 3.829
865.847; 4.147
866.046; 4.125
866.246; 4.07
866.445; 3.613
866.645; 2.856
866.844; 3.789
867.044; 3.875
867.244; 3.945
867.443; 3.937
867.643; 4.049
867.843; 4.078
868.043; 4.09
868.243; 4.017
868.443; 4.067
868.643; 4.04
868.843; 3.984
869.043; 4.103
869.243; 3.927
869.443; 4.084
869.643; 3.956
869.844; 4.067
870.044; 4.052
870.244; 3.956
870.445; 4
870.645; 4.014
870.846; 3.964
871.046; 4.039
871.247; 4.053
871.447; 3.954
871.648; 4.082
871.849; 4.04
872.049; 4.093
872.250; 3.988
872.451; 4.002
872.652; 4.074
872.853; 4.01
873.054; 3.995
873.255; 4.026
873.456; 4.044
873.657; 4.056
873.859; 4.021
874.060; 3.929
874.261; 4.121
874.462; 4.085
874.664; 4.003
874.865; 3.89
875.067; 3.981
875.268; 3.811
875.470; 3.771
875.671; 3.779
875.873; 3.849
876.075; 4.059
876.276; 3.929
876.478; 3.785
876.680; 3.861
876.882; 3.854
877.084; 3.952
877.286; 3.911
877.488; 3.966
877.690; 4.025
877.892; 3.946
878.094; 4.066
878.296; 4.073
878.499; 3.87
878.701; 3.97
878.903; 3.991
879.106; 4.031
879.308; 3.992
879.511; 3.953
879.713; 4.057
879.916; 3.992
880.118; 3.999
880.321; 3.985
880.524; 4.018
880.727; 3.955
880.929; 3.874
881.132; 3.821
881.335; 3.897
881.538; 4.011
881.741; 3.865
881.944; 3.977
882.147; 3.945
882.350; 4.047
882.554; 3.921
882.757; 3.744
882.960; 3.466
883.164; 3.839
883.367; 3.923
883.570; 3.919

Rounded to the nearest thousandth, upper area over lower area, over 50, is 0.020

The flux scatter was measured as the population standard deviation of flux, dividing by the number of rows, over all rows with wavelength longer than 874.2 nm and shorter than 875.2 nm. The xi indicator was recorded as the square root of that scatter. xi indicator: 0.29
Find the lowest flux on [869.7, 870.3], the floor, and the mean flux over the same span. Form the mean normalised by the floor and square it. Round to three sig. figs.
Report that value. 1.04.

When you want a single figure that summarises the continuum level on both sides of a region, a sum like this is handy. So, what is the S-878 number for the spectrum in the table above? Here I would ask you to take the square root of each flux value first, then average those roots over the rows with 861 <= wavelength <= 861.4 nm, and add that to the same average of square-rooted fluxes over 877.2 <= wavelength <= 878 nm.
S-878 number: 4.00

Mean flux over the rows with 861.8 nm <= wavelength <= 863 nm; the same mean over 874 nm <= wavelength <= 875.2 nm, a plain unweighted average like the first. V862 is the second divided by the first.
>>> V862 0.969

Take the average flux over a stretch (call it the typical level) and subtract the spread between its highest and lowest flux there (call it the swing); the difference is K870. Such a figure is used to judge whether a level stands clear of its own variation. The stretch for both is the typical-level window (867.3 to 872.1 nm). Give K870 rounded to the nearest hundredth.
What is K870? 3.85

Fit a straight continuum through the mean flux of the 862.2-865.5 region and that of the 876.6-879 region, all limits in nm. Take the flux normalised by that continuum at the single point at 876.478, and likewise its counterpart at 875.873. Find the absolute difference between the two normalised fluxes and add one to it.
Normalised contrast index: 1.01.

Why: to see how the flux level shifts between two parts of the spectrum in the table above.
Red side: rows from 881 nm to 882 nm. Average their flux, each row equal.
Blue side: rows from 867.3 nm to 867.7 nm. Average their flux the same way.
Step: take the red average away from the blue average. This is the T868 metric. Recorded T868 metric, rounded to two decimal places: 0.08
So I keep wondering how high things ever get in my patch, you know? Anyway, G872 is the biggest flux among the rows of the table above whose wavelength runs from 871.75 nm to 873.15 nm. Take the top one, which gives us 4.093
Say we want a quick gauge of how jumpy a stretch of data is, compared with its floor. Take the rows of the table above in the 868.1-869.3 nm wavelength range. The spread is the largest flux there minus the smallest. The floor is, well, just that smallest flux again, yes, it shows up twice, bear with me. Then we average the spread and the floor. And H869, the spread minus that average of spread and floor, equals -1.88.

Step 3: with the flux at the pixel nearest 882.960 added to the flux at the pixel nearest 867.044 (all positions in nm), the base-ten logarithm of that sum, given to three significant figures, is 0.866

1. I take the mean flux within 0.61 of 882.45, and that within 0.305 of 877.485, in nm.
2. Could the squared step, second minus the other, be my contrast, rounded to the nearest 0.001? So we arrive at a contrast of 0.014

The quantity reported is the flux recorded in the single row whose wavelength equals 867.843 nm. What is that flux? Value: 4.078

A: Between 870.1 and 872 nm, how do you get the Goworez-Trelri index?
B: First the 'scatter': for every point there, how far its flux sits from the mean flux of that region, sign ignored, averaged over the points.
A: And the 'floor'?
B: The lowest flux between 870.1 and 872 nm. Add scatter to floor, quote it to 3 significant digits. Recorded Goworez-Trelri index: 3.99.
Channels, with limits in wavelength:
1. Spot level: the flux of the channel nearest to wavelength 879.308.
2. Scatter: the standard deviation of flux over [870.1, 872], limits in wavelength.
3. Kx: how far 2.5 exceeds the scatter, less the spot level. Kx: -1.54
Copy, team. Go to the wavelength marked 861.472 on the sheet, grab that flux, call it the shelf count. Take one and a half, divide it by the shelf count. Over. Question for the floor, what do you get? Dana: 0.363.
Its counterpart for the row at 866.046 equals 0.364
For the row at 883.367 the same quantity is 0.382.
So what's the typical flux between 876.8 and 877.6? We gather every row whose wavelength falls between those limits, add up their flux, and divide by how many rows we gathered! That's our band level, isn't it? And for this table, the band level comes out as 3.92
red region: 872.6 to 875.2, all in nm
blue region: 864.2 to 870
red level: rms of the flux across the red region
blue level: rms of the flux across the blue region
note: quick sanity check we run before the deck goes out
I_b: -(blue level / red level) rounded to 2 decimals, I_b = -0.99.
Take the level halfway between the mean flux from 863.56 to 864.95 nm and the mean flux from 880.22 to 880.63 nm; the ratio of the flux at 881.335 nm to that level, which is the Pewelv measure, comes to 0.96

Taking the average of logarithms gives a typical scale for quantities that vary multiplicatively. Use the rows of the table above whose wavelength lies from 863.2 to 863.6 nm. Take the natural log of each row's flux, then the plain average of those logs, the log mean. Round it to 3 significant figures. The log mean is 1.44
